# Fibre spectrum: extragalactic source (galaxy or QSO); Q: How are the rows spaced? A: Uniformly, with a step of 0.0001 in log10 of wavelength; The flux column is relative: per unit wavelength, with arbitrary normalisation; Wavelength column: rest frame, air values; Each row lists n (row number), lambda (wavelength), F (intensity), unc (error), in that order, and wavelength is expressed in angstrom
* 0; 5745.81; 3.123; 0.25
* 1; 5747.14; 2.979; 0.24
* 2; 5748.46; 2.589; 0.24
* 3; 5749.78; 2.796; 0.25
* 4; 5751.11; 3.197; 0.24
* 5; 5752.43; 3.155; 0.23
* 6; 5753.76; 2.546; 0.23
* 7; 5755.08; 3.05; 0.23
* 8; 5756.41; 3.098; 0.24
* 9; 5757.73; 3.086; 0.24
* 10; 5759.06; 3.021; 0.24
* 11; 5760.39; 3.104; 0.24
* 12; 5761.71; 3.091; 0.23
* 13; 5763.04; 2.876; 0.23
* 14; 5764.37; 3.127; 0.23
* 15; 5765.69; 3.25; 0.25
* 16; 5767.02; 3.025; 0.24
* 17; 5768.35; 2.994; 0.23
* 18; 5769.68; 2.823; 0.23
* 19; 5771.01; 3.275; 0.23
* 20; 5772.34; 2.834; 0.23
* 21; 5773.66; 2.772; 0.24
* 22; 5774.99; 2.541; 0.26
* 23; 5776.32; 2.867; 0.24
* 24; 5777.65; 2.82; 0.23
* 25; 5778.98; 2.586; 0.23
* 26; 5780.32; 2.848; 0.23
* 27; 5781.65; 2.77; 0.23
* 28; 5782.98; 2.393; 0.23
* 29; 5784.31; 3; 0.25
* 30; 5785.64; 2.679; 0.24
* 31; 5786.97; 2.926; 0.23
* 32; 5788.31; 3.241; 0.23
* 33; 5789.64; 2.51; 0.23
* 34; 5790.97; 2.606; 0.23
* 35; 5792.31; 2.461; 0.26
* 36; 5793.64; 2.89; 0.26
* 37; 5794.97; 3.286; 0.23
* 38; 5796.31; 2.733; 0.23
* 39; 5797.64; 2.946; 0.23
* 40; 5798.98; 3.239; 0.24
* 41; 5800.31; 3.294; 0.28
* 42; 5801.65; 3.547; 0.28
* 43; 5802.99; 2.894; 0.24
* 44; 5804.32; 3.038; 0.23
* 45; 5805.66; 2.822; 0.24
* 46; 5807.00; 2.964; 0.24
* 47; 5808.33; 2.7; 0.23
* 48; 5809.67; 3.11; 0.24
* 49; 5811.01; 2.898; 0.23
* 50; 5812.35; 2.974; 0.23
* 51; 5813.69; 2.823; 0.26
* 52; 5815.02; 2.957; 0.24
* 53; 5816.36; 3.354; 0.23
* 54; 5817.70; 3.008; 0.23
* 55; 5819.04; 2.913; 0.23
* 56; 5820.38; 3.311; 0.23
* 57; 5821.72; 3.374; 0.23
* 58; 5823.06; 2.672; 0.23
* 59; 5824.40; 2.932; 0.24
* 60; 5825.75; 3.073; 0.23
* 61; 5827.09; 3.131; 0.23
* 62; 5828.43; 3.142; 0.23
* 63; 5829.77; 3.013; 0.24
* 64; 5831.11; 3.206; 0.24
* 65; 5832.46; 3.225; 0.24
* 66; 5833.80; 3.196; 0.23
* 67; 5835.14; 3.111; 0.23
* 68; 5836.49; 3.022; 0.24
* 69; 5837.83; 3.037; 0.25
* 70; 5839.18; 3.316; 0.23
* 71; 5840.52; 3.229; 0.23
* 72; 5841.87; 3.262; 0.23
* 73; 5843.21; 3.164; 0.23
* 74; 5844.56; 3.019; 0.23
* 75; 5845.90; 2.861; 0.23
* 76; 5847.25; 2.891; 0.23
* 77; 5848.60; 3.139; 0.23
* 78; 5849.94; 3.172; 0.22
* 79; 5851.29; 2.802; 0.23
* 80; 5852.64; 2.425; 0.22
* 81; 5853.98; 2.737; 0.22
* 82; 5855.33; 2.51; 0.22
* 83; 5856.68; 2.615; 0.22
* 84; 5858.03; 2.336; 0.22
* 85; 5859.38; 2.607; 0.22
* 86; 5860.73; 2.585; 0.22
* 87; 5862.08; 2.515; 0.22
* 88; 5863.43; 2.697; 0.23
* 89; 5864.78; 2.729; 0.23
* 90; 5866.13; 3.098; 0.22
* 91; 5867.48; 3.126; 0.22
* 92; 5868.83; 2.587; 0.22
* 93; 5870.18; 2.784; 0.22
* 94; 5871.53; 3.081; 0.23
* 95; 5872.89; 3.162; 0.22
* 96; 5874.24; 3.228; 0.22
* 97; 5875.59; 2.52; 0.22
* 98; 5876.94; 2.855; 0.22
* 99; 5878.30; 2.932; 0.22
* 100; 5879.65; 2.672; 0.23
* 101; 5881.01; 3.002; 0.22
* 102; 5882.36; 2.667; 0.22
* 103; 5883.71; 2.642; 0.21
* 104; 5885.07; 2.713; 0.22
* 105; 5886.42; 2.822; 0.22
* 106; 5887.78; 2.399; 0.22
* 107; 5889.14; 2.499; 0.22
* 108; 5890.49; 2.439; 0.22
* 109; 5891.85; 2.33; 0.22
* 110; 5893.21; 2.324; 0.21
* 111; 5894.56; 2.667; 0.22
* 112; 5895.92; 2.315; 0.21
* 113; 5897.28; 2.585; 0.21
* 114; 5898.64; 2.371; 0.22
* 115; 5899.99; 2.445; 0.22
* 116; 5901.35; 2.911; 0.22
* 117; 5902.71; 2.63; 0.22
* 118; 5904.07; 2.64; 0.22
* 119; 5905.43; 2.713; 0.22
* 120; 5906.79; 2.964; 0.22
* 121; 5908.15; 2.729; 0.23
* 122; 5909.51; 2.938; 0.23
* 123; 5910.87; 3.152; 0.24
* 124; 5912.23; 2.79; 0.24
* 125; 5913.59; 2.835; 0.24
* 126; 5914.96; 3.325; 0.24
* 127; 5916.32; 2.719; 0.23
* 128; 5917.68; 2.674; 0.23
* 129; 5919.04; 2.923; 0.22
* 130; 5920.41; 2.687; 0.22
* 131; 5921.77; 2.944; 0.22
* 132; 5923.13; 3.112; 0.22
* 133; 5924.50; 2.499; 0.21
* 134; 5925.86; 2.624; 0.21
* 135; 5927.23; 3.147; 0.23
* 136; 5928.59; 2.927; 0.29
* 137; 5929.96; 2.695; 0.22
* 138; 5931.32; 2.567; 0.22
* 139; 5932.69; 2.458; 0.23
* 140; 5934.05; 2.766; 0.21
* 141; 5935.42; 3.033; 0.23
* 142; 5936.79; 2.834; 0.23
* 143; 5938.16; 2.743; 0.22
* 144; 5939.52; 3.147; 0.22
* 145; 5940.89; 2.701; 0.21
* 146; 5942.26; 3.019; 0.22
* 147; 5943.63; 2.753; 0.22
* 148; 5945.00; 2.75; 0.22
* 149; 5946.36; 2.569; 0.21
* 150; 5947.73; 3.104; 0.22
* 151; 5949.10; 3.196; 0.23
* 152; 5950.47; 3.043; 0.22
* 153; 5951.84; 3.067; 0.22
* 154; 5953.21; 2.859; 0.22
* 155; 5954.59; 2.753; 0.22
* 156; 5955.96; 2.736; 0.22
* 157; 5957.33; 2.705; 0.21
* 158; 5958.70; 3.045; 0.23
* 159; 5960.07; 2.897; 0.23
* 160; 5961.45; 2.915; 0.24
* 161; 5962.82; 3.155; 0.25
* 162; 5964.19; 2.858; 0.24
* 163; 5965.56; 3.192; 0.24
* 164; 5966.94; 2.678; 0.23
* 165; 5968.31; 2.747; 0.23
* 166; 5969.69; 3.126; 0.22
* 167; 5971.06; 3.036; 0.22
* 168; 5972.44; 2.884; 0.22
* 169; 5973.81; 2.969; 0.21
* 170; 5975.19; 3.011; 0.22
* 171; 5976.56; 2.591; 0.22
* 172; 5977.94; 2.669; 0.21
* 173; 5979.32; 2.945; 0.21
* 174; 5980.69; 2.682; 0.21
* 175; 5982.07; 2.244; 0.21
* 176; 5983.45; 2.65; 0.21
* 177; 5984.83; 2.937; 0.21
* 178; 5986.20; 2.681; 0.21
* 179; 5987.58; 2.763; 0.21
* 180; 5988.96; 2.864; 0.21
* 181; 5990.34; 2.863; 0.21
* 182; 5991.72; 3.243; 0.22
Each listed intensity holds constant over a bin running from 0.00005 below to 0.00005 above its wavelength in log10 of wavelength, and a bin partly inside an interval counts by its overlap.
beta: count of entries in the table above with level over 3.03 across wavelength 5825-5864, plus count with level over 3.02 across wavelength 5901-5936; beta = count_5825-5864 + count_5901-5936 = 19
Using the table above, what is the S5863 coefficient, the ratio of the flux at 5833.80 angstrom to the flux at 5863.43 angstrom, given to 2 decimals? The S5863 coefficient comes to 1.19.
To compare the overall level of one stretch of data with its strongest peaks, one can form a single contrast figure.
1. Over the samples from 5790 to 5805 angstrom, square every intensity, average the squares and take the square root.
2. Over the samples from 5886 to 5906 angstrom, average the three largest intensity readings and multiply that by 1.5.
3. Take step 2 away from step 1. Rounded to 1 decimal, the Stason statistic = -1.2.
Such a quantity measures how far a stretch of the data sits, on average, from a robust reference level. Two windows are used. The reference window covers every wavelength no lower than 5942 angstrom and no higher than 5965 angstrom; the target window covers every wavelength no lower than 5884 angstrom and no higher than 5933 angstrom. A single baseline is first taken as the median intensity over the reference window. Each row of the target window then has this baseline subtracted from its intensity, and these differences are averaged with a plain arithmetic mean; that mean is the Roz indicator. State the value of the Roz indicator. -0.19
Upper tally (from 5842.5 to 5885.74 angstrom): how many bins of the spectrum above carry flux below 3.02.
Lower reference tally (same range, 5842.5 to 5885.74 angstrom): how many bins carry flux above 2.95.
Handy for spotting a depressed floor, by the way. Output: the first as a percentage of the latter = 240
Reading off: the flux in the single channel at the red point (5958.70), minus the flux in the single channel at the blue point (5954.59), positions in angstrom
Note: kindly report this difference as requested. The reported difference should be 0.29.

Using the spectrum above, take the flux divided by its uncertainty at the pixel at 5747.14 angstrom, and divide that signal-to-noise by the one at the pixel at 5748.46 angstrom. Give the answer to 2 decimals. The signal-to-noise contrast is 1.15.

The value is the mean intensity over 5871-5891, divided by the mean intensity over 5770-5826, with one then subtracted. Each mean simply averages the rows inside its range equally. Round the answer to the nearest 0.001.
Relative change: -0.051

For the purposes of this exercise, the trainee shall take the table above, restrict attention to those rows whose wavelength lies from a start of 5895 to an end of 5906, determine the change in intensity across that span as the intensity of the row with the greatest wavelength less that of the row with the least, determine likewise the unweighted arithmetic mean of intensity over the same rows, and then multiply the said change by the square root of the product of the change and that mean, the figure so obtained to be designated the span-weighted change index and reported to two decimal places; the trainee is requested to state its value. 0.40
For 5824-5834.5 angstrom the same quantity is 0.24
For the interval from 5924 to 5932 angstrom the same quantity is 0.03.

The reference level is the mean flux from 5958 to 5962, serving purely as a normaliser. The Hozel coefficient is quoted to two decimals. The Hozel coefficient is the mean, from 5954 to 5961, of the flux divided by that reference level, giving 0.96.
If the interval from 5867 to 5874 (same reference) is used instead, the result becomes 1.00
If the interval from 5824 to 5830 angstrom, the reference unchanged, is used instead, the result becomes 1.04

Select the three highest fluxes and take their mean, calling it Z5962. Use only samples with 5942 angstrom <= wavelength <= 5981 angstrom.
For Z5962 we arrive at 3.18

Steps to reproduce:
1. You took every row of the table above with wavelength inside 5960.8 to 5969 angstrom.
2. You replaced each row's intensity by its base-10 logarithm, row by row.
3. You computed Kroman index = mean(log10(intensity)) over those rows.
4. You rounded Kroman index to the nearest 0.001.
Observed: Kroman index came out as 0.465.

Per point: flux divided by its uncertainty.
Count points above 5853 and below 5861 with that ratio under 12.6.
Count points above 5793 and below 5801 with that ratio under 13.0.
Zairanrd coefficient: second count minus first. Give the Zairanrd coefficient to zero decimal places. -2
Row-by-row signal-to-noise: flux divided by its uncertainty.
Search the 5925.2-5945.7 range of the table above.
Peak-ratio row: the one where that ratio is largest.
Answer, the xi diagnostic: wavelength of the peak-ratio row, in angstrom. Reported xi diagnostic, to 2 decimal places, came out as 5939.52 angstrom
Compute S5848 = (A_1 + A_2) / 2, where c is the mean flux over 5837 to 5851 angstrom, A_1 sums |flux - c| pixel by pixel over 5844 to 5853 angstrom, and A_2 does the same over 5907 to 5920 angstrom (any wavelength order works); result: 2.0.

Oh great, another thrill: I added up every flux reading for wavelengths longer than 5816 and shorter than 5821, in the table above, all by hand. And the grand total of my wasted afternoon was 13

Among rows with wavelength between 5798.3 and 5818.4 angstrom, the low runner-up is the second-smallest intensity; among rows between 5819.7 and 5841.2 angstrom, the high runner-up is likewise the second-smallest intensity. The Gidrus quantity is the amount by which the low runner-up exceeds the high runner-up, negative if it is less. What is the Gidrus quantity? -0.11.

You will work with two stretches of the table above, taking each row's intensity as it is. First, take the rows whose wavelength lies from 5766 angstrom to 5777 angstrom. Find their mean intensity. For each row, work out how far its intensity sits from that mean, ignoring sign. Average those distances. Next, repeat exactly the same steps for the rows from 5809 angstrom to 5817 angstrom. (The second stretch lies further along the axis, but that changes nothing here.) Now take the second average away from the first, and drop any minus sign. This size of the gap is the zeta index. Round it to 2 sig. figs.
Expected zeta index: 0.013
